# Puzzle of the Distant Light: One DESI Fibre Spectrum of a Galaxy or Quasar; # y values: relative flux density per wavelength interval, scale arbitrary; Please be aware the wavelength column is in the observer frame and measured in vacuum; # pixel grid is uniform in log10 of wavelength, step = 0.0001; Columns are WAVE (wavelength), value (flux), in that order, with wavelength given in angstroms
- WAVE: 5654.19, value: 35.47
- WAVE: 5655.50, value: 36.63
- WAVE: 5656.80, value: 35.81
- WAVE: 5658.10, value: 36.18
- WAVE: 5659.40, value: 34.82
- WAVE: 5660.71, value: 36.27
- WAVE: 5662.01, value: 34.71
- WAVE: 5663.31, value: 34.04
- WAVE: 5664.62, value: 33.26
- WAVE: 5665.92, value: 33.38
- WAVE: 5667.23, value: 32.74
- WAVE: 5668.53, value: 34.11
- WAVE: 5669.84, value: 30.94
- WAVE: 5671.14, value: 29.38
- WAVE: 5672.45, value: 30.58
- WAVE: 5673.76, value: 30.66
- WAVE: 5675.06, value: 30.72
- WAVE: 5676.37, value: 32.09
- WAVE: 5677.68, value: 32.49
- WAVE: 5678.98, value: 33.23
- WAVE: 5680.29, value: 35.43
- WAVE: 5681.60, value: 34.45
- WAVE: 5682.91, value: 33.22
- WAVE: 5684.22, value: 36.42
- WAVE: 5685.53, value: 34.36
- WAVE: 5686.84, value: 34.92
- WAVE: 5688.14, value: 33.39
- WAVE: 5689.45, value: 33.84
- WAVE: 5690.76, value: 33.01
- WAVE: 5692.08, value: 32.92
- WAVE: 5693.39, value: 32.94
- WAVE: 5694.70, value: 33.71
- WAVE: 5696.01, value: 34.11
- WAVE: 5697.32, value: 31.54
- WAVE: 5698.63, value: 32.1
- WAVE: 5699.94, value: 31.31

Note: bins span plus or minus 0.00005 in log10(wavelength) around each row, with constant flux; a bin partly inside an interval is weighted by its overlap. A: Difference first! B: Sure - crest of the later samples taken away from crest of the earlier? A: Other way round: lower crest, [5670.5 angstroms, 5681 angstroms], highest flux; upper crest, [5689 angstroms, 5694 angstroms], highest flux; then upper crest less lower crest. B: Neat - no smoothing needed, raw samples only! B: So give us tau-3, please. -1.6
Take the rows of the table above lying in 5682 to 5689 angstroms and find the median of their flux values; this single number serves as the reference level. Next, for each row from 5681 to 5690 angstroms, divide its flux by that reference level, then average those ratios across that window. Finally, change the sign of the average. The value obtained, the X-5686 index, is -1.00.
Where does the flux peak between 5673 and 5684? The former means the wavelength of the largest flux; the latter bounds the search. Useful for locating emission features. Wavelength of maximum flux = 5680.29 angstroms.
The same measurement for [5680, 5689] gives 5684.22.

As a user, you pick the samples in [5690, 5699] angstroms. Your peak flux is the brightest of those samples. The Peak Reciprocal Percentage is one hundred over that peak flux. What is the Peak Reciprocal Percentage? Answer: 2.93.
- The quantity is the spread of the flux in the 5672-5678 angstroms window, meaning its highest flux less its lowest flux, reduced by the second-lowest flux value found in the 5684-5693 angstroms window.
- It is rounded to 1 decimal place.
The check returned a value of -31.1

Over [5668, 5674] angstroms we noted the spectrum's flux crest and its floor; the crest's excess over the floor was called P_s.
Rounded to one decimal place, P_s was 4.7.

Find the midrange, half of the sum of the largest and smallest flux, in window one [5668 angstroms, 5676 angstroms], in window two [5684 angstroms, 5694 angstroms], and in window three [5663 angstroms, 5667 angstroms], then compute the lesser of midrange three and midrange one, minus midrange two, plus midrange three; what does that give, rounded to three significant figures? 30.7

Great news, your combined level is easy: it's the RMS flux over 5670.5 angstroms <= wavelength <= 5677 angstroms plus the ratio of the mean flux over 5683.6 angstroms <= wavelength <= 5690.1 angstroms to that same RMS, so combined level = 32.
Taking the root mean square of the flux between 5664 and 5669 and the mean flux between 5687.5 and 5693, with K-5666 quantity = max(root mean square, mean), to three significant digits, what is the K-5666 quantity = 33.4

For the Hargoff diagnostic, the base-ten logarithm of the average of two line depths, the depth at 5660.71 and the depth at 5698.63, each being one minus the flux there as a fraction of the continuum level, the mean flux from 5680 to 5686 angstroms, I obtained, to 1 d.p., -1.8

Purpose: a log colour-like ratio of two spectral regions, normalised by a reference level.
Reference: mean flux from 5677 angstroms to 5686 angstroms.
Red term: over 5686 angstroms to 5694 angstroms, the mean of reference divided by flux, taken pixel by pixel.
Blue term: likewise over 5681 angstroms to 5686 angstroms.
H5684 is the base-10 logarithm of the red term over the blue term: 0.014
